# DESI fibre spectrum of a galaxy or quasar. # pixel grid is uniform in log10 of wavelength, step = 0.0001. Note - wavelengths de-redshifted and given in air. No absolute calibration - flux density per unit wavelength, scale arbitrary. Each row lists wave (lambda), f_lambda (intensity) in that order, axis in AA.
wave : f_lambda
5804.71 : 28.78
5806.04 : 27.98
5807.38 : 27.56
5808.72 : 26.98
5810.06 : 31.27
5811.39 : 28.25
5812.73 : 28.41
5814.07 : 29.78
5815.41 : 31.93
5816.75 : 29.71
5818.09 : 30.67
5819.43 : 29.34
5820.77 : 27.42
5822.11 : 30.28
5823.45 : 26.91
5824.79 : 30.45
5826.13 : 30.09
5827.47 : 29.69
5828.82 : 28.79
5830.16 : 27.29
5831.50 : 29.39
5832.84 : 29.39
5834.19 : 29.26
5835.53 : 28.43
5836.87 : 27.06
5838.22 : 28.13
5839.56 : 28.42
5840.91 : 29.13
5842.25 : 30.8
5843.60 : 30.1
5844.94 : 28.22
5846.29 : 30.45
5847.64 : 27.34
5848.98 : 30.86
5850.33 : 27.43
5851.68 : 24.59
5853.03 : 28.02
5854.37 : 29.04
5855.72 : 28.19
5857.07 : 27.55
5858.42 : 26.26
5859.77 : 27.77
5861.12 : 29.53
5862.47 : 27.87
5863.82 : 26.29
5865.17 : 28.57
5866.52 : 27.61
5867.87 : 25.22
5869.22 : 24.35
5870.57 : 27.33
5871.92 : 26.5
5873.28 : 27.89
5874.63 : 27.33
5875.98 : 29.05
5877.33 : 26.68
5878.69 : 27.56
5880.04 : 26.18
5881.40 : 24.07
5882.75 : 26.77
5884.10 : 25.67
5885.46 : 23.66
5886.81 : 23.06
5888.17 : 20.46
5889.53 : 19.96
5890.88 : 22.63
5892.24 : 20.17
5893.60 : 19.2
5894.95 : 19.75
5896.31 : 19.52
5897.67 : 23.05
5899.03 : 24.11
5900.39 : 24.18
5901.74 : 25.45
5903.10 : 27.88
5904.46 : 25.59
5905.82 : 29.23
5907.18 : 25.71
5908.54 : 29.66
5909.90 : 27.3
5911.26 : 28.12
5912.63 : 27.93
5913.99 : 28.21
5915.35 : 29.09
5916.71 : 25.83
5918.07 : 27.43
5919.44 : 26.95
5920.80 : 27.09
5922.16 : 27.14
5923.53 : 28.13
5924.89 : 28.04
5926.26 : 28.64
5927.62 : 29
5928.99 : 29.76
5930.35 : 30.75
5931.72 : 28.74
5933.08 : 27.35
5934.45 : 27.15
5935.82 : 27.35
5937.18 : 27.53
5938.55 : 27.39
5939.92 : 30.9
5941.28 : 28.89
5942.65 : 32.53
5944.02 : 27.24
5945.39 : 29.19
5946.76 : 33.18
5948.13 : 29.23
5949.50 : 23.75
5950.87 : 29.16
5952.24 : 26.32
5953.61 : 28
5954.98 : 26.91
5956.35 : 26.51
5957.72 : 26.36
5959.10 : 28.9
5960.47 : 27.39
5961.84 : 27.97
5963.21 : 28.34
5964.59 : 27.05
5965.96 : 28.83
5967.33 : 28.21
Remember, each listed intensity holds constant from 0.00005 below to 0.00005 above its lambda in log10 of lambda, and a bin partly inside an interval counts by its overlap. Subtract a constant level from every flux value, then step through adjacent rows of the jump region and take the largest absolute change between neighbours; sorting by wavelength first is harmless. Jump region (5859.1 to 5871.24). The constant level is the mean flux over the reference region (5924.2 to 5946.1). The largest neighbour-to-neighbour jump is 3.0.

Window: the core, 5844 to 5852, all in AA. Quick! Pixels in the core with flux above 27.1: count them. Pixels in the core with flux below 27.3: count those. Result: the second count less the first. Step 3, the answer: -4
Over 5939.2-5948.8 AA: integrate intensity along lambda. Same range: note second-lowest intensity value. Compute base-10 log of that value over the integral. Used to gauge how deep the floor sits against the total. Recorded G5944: -1.00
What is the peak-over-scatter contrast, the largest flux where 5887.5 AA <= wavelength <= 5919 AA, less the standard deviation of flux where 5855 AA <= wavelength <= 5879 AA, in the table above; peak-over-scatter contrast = 28.4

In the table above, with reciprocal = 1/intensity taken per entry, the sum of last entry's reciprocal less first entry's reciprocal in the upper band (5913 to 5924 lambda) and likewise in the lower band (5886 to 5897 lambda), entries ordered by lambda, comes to 0.008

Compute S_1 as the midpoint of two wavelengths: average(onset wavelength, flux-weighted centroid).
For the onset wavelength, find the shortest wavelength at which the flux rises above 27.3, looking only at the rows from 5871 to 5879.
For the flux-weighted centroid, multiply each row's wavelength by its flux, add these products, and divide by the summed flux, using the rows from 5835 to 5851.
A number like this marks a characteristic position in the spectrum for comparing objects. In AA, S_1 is 5858.1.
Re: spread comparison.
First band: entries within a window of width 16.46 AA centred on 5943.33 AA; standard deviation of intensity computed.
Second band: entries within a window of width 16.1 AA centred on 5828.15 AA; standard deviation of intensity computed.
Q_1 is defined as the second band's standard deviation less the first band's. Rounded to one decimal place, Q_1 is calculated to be -1.3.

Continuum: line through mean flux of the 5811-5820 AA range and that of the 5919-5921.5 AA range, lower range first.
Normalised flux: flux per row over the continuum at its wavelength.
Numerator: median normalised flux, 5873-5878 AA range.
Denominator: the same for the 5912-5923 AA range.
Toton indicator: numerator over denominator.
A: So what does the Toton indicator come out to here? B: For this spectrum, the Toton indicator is 0.97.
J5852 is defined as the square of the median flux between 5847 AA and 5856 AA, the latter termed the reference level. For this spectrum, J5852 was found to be 785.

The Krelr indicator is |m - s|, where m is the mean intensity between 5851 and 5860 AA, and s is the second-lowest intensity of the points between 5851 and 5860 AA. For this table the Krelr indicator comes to 1.1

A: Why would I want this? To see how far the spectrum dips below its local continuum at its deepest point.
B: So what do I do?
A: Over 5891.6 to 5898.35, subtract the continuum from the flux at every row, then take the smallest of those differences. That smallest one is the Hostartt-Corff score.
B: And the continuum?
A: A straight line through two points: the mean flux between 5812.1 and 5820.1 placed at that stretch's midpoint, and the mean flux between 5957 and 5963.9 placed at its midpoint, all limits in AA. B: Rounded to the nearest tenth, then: -9.6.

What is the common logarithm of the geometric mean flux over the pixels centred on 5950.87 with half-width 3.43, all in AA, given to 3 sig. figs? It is 1.43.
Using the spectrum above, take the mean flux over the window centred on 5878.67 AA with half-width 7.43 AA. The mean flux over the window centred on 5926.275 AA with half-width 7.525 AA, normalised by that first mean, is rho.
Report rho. 1.07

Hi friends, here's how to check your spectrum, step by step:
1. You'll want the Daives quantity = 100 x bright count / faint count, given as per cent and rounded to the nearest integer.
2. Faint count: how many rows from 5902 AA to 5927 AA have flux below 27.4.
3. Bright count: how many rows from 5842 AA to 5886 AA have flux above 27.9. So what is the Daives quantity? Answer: 157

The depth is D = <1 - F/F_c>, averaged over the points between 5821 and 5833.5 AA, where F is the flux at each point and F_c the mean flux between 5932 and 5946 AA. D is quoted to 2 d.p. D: -0.02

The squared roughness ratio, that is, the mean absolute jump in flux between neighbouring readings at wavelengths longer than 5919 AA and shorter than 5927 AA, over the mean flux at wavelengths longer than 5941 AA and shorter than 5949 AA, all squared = 0.000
